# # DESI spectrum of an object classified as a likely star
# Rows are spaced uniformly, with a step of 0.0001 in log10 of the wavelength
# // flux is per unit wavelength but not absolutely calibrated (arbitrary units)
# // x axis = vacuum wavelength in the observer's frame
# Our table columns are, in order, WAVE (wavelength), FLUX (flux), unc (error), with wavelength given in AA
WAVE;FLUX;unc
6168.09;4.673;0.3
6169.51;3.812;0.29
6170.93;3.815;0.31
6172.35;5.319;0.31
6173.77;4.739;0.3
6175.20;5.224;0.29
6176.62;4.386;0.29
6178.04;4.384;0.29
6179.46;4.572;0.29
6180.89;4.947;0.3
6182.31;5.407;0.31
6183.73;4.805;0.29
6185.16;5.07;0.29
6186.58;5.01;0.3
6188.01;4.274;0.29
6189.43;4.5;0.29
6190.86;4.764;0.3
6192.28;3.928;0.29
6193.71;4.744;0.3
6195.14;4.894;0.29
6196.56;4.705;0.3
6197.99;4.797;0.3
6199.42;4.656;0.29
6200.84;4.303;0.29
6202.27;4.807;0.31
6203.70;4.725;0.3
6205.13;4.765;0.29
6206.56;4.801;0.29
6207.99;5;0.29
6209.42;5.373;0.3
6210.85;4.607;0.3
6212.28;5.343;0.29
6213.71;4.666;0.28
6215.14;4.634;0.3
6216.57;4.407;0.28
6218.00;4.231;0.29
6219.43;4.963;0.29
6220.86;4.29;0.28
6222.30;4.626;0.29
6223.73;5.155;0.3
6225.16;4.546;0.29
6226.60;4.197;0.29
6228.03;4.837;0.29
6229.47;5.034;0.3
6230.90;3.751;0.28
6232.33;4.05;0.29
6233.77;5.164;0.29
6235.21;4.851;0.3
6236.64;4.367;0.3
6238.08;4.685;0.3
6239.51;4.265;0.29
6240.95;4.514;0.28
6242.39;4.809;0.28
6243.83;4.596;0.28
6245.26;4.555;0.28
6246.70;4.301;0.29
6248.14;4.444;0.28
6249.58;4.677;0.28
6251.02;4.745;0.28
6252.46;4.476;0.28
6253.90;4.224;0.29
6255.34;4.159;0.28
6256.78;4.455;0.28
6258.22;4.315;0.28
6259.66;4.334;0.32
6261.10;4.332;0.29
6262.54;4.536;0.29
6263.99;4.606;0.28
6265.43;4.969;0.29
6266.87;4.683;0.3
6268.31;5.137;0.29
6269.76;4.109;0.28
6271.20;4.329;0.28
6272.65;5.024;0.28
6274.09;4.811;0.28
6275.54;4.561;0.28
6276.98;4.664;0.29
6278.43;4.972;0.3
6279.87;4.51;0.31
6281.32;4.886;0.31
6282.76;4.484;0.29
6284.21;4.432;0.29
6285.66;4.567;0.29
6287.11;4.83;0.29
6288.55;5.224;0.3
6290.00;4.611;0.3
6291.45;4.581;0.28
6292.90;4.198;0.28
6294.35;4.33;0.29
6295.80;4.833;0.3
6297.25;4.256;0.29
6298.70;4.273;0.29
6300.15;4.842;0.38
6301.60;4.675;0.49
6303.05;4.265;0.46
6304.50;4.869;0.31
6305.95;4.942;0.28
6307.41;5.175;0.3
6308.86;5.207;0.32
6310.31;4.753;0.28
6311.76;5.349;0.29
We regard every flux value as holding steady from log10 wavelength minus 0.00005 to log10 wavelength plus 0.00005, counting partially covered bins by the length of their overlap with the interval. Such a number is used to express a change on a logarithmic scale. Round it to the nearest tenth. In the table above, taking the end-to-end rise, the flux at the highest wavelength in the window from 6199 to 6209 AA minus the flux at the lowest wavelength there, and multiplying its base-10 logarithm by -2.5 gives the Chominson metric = 1.2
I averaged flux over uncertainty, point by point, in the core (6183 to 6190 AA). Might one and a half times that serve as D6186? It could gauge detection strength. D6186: 24.3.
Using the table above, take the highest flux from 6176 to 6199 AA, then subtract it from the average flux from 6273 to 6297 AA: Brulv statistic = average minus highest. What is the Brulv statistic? -0.75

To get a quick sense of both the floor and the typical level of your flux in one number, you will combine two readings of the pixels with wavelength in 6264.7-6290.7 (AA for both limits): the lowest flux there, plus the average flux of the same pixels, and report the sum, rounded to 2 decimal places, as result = 8.82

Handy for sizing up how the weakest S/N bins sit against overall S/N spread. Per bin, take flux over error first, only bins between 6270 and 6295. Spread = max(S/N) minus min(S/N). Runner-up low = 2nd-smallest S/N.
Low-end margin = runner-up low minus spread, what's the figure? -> 11.5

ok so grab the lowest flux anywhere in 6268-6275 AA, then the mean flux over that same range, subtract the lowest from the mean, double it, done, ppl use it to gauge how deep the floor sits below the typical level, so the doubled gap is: 1.1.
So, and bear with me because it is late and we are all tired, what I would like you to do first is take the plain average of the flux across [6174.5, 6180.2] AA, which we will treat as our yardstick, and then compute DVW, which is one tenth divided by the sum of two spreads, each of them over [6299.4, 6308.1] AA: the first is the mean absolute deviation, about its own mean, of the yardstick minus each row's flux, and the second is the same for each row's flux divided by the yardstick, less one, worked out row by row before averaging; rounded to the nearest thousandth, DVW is 0.380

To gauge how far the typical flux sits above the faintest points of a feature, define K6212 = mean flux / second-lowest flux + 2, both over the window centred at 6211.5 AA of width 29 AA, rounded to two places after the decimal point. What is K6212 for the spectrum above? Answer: 3.10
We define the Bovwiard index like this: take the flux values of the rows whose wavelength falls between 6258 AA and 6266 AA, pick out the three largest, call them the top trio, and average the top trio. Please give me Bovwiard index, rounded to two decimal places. 4.70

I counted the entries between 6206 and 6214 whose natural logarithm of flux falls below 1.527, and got 0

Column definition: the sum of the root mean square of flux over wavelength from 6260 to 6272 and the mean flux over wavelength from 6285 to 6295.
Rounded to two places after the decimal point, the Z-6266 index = 9.22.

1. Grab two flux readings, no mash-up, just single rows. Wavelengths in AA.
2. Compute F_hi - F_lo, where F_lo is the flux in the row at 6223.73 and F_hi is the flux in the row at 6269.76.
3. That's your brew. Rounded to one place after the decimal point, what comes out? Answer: -1.0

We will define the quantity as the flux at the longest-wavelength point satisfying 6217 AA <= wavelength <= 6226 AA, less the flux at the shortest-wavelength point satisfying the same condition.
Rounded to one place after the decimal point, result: 0.3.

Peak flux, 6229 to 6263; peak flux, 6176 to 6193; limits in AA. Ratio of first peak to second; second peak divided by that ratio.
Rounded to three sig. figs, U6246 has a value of 5.66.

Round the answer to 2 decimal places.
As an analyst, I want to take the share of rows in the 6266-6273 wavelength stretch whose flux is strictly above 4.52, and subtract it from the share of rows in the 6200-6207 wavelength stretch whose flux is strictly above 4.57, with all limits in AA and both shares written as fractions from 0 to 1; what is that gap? 0.20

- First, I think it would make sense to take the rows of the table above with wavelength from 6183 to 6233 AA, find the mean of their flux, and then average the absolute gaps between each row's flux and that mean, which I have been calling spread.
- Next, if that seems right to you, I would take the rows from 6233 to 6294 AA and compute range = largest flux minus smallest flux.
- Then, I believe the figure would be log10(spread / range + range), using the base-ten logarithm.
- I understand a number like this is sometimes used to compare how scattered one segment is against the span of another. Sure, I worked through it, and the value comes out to 0.137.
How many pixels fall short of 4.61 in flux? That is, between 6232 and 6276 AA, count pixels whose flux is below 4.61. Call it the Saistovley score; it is 20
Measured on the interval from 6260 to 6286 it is 10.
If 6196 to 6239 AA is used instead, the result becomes 10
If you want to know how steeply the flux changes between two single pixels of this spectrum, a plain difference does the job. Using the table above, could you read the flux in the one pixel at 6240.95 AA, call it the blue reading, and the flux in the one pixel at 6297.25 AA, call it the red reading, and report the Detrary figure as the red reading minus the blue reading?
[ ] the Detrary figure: -0.26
